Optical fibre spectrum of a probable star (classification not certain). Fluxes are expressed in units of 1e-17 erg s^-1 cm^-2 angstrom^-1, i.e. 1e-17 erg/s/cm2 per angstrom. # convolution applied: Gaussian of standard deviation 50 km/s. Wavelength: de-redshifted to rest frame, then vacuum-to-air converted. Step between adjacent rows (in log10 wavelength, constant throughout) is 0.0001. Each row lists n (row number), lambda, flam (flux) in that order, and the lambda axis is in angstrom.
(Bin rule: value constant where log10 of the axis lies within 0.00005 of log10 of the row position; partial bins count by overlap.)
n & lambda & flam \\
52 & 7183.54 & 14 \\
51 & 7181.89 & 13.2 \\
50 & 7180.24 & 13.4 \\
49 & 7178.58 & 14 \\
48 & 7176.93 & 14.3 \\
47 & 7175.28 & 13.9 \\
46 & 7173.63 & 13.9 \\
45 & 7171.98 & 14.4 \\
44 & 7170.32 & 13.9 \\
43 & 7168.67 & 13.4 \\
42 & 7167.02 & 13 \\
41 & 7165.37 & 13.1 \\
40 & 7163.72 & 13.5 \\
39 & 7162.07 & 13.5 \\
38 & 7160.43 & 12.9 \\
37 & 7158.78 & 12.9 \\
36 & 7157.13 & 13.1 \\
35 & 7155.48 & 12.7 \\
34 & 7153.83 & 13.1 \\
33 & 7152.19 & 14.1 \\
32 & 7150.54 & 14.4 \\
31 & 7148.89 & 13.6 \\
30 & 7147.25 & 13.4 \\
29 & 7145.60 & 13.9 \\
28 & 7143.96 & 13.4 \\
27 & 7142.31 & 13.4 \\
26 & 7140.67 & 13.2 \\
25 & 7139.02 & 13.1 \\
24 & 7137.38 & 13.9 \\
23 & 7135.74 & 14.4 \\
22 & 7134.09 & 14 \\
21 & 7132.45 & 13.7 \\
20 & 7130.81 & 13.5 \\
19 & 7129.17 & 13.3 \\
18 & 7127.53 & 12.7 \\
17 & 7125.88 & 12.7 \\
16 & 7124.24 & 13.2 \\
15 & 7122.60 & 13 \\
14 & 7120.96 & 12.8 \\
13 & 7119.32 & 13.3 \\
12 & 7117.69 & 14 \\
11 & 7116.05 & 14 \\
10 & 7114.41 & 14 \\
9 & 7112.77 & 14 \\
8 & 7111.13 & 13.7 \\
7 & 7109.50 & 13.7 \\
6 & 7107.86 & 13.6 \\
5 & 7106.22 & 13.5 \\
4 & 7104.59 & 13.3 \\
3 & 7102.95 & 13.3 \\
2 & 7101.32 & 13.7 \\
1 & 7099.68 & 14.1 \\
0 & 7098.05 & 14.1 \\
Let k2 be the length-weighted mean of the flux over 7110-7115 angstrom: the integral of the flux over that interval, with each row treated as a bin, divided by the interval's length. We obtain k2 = 13.9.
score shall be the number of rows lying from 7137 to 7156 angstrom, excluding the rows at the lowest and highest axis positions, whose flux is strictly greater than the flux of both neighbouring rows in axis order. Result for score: 2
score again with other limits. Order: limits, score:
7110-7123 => 0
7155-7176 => 2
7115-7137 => 1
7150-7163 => 1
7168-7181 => 2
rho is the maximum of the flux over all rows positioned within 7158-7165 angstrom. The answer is 13.5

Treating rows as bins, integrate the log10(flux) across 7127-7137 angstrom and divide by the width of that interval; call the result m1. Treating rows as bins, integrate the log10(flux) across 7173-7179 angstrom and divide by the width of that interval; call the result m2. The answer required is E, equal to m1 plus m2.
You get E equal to 2.28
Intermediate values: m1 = 1.135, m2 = 1.15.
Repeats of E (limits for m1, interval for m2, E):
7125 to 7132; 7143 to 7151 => 2.25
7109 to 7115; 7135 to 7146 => 2.28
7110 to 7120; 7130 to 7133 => 2.28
